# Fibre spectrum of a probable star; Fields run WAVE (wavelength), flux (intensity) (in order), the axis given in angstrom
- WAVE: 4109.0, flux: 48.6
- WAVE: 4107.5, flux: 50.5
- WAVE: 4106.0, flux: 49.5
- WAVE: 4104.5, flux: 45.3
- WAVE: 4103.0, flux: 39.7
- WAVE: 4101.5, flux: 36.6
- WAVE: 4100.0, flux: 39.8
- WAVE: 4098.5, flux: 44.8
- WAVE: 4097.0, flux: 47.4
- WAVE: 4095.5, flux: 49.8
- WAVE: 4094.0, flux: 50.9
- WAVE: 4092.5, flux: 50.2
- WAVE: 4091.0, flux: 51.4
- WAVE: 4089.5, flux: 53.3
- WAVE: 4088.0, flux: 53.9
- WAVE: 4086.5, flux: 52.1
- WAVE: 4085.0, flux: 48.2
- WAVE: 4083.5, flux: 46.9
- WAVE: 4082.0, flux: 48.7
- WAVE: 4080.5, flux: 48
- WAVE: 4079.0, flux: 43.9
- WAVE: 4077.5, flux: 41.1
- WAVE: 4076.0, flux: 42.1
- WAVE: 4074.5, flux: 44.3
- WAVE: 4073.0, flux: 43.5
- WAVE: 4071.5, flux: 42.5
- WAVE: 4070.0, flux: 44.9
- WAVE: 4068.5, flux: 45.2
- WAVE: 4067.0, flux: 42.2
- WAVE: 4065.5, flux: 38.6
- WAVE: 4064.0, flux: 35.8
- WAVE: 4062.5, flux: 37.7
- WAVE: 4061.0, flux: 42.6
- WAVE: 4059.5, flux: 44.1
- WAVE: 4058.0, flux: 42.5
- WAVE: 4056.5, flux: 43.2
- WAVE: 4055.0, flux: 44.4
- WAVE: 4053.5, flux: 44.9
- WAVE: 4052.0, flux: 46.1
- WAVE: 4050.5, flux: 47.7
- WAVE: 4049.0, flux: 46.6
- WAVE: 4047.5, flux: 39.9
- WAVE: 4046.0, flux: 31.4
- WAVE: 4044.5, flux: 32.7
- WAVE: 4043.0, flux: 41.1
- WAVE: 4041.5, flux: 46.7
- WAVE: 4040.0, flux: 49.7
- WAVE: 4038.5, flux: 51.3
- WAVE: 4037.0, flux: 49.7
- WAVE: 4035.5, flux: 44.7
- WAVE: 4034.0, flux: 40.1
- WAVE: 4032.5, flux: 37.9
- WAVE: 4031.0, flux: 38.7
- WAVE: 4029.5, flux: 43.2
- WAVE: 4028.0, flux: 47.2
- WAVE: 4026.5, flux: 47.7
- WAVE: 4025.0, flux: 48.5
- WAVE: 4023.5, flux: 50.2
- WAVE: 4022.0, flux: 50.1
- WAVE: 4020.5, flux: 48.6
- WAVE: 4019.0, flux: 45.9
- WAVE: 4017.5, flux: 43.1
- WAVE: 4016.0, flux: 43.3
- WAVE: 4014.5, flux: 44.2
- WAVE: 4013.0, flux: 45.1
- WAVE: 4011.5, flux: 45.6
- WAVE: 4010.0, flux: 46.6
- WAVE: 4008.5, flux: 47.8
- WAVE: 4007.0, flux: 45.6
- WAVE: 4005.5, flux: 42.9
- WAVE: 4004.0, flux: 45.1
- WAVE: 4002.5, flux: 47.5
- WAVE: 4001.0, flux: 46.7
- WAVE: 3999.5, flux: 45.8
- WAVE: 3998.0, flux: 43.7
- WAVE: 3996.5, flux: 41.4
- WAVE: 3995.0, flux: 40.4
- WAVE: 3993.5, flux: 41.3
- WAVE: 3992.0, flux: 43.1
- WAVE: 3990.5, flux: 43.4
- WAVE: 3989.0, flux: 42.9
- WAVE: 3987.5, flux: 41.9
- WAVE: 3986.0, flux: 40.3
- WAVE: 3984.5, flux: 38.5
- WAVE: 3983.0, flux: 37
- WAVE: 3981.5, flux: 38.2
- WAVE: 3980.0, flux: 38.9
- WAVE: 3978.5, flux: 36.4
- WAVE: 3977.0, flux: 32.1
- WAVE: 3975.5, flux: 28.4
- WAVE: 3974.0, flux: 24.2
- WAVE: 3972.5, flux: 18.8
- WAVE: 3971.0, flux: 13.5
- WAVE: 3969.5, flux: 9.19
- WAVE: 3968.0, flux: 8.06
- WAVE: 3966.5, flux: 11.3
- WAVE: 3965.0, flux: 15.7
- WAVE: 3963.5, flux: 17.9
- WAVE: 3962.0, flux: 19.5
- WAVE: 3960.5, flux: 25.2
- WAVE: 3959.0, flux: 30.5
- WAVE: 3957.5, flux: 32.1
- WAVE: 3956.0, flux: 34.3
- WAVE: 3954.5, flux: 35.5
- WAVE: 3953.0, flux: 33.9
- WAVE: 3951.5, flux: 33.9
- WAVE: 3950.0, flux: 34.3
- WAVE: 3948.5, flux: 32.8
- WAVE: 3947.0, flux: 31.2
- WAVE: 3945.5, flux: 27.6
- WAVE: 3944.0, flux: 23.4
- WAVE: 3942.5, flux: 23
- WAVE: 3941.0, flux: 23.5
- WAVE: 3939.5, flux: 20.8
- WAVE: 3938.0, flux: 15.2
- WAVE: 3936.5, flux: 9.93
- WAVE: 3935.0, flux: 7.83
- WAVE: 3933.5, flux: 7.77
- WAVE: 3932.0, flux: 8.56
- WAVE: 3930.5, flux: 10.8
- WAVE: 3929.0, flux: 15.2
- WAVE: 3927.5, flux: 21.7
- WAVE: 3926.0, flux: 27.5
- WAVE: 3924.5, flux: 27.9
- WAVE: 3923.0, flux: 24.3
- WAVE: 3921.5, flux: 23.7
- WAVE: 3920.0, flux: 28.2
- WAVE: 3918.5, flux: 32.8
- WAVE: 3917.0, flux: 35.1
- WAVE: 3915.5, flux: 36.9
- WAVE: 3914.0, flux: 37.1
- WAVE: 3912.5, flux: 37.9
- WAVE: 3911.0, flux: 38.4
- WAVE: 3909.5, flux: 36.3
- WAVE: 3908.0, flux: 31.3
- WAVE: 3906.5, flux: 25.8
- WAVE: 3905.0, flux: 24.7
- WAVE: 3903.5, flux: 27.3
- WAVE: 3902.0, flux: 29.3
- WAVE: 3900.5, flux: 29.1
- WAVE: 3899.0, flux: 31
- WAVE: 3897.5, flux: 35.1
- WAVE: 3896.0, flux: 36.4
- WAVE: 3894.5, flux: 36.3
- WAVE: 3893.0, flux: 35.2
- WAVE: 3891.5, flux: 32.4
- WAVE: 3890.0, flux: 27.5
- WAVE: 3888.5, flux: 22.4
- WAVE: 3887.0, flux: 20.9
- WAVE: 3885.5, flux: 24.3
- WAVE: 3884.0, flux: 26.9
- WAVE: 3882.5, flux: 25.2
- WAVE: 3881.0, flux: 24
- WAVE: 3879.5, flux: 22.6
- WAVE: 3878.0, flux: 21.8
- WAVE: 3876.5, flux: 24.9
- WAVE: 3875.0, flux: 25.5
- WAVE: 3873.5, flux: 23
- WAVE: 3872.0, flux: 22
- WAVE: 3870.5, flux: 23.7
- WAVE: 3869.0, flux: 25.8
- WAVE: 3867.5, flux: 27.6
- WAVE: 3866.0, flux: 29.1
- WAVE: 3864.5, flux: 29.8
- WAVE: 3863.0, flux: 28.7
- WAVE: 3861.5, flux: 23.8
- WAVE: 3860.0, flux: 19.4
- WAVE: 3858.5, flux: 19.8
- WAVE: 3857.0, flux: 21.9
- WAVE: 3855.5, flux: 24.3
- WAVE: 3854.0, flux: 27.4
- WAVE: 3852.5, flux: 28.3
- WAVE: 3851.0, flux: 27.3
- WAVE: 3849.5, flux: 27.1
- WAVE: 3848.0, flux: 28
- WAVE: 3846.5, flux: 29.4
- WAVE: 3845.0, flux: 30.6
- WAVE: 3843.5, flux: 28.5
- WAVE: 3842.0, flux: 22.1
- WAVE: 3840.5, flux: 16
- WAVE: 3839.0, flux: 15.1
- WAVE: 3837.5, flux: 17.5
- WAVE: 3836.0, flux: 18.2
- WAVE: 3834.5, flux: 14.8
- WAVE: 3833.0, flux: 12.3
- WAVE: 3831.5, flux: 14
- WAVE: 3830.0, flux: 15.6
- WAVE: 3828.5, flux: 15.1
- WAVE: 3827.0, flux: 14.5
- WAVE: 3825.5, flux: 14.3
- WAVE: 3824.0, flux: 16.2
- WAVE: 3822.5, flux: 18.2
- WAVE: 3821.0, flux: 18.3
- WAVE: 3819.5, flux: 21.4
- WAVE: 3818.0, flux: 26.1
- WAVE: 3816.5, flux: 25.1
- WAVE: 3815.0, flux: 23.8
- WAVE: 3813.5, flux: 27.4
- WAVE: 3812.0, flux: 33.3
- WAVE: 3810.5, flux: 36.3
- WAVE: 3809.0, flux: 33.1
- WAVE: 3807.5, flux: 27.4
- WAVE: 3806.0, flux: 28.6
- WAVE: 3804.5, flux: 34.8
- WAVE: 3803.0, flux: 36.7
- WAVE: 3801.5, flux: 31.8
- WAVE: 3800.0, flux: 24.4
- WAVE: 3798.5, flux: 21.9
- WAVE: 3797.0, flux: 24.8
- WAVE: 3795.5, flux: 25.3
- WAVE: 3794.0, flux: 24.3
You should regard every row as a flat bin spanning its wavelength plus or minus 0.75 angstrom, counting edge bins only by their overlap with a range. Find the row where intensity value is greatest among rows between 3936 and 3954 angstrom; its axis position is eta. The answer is 3950.0 angstrom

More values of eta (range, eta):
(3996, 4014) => 4008.5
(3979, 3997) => 3990.5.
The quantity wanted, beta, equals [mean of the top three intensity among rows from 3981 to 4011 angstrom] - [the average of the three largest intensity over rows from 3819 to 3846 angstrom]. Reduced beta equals 20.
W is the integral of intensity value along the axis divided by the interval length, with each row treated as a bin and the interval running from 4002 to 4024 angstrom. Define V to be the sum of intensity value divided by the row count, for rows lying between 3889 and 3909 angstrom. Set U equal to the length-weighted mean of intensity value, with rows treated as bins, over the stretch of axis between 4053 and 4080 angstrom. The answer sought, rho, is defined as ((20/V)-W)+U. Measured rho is -3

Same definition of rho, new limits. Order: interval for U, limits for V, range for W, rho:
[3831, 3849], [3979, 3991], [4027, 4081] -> -22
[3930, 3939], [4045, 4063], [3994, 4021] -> -34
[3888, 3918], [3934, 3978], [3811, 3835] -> 14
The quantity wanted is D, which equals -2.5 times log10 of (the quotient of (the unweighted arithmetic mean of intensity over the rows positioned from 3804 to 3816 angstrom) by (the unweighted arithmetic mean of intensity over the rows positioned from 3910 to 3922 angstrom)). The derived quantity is 0.1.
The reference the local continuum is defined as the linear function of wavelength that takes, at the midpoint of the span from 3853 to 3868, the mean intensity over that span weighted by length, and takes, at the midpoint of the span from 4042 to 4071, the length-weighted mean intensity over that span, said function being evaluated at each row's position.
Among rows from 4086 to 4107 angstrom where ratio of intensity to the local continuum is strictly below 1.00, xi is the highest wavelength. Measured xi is 4104.5 angstrom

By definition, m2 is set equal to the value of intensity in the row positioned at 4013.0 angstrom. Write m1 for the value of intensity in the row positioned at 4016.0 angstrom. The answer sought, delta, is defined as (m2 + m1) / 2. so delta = 44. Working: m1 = 43.3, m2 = 45.1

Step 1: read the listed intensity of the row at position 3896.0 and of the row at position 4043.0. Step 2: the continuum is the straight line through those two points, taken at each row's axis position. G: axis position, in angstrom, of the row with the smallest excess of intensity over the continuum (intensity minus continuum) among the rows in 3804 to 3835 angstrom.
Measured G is 3833.0 angstrom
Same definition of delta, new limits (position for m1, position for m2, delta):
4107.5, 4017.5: 47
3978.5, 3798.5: 29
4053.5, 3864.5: 37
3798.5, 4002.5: 35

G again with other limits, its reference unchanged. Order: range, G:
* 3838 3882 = 3839.0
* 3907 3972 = 3968.0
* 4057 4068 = 4064.0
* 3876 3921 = 3887.0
